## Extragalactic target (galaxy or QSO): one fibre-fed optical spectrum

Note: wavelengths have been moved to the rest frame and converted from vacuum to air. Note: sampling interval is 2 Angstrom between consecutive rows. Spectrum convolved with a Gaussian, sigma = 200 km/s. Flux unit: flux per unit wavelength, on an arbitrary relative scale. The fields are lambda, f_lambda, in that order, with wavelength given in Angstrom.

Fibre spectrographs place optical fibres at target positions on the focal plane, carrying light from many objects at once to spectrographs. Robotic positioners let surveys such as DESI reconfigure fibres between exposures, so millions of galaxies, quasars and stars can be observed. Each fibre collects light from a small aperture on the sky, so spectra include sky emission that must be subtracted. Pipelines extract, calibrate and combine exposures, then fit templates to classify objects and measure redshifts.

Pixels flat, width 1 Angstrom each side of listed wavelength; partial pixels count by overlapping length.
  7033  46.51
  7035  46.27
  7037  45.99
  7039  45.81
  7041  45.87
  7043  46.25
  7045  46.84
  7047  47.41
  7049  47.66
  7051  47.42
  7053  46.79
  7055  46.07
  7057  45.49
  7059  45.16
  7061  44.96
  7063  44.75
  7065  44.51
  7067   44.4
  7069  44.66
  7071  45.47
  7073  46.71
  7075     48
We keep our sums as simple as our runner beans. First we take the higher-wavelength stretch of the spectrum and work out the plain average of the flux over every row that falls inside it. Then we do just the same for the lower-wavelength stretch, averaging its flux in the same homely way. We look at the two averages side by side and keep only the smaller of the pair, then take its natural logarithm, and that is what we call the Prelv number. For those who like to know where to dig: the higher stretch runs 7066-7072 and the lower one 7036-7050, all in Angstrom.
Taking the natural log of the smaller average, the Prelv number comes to 3.80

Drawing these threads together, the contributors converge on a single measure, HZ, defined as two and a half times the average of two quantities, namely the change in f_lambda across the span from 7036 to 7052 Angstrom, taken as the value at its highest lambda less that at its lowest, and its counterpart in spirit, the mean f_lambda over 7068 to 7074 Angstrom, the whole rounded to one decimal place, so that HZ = 58.8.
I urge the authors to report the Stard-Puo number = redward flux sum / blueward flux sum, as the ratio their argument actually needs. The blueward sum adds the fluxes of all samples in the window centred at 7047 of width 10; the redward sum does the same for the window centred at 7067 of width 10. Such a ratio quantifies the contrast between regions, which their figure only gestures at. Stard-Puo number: 0.950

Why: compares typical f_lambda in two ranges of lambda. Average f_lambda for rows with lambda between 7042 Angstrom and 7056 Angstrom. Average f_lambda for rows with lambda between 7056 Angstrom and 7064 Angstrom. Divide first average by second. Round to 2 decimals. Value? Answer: 1.04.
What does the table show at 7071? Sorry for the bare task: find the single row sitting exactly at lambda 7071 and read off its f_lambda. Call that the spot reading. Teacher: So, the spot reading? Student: 45.47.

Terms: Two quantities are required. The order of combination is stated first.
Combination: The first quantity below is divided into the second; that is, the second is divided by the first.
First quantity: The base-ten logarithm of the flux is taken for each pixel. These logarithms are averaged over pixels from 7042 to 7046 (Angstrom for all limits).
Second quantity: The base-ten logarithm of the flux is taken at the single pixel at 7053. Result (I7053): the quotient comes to 1.001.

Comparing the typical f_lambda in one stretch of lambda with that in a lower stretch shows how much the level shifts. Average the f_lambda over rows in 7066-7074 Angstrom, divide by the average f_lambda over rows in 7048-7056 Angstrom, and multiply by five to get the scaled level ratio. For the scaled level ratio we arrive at 4.82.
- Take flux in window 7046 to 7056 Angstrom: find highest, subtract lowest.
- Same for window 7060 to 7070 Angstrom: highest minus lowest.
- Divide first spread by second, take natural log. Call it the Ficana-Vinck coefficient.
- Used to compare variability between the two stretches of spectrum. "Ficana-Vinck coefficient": 1.0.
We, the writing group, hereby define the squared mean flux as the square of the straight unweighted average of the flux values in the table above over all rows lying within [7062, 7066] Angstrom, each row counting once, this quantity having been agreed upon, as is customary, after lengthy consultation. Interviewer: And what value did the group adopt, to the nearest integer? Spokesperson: 1992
